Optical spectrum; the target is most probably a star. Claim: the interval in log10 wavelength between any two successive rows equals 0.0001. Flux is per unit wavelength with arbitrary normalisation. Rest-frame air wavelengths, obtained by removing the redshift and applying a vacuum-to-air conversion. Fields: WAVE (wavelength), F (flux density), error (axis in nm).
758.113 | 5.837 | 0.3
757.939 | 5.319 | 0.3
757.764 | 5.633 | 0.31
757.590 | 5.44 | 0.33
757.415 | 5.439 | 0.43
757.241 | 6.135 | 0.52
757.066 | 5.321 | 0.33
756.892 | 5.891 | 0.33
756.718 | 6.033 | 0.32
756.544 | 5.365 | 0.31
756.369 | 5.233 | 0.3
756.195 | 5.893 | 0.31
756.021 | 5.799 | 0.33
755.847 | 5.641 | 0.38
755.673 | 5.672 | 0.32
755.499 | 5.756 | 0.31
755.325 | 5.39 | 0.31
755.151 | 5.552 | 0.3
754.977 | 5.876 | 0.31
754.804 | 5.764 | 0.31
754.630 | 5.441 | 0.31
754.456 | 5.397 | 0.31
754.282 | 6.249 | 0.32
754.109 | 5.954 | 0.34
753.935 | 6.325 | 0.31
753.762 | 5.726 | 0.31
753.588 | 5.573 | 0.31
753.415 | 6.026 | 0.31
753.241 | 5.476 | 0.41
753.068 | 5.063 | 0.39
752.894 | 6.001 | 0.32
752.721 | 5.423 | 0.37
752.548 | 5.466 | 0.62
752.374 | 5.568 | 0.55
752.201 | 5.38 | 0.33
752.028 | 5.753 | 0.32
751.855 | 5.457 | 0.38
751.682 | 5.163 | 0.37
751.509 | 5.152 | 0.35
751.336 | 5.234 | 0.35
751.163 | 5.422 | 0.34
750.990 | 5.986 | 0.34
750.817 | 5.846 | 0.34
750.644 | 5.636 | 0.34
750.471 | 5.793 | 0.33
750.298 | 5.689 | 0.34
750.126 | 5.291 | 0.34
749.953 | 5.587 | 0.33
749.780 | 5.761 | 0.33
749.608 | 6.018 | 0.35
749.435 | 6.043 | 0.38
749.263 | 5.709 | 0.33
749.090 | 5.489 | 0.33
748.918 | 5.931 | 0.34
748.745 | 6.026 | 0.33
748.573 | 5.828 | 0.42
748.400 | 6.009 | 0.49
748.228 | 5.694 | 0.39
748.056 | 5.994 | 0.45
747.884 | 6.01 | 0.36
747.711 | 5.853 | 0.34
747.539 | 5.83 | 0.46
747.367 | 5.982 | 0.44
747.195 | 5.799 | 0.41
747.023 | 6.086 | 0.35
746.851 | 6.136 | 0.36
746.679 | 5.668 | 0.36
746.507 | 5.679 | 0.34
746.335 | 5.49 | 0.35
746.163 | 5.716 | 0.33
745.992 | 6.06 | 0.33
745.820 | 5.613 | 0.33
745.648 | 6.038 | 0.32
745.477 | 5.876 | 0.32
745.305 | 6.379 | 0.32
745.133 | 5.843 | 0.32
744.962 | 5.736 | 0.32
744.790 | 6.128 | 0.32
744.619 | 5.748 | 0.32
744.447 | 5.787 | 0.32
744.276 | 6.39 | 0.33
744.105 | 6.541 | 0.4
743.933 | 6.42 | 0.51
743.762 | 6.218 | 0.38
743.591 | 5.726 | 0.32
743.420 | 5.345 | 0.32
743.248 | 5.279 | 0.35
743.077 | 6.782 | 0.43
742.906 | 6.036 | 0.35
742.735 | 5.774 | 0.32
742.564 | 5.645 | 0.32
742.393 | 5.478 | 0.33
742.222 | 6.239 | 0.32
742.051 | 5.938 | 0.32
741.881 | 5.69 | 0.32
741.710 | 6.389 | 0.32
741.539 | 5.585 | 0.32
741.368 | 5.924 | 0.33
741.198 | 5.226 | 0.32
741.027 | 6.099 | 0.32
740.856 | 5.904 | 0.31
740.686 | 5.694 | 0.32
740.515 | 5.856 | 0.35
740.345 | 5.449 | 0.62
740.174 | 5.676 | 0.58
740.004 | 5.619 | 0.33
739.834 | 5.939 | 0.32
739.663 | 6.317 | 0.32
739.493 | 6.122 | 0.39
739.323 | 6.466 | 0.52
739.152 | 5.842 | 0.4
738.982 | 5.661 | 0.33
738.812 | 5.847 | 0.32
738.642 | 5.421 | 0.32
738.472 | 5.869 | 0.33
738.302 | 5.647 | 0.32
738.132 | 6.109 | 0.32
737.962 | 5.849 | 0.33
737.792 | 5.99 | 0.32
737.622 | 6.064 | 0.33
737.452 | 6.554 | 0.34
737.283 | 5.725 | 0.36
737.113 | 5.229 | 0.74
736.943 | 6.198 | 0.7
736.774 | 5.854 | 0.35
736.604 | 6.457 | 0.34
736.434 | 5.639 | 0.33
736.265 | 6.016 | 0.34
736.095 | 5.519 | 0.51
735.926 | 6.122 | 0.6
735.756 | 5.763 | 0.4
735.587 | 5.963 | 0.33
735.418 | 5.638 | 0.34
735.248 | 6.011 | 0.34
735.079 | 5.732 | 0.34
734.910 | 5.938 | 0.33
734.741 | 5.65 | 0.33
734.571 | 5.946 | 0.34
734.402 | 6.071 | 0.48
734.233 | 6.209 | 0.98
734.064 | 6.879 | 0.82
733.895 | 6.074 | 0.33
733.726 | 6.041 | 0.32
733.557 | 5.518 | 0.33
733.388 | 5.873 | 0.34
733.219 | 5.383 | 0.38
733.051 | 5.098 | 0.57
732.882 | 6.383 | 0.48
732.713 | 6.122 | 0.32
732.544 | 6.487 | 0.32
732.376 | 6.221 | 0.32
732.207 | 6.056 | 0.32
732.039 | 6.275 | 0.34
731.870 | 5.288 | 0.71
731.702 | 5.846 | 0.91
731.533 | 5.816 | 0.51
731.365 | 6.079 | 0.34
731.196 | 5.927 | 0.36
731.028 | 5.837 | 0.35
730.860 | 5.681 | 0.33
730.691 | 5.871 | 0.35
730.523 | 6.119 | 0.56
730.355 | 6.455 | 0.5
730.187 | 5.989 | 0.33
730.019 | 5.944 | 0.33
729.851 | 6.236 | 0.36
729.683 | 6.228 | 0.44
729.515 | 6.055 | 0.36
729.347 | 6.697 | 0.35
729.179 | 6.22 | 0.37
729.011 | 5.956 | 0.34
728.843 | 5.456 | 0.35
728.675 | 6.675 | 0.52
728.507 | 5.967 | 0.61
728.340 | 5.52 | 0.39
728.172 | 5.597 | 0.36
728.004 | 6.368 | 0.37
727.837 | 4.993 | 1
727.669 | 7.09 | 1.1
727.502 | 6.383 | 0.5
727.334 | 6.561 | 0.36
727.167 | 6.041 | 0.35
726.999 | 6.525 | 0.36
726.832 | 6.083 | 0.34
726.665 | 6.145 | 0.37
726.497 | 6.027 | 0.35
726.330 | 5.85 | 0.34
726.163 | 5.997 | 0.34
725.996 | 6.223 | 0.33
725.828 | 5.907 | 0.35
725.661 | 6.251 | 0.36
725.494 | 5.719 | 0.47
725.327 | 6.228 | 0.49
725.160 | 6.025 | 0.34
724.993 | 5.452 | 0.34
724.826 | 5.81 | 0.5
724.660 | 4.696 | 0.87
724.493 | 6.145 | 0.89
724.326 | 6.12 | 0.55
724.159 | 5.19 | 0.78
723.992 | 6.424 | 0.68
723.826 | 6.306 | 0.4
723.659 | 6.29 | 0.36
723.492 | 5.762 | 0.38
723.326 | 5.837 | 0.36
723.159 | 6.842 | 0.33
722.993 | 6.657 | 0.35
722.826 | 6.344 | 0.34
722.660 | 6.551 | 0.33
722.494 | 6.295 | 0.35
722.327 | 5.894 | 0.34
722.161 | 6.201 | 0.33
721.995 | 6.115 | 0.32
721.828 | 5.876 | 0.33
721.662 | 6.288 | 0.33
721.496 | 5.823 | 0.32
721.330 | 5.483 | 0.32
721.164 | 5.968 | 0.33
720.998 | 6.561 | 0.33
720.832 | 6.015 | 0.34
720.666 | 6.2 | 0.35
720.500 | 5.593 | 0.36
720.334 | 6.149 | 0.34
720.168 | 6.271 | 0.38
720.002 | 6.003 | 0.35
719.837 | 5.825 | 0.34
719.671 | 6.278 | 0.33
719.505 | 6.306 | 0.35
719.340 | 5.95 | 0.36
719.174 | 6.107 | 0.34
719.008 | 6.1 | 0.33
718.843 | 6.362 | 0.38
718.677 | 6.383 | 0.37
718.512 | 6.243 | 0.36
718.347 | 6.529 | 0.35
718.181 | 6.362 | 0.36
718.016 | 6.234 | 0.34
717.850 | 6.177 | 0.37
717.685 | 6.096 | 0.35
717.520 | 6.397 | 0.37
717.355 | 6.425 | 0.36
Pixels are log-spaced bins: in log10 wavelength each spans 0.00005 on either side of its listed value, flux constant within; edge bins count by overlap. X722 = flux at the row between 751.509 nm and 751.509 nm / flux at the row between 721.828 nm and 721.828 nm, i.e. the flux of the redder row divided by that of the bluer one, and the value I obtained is 0.88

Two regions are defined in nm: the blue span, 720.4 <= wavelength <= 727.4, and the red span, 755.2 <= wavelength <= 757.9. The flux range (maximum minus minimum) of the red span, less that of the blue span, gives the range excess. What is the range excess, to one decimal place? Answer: -1.2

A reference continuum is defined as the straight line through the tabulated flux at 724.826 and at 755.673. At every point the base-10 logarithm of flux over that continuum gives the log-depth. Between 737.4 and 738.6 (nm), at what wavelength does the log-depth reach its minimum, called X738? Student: 738.302 nm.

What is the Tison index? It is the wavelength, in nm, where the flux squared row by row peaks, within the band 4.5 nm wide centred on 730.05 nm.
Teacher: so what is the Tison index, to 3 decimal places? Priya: 729.347 nm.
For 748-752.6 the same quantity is 749.435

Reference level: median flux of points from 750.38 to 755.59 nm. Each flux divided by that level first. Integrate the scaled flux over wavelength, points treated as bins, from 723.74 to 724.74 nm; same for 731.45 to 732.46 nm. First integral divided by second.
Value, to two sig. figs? 0.97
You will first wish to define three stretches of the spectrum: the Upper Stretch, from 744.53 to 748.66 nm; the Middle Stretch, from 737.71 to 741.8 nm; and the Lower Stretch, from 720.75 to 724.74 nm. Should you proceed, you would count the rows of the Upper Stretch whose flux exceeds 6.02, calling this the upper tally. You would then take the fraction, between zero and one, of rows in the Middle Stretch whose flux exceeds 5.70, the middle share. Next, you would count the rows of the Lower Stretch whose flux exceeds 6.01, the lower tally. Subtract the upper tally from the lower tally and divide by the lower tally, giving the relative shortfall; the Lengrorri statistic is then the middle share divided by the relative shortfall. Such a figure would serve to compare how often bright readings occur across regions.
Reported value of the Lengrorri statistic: 1.04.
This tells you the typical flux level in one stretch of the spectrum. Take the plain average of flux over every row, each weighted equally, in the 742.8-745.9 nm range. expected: 5.99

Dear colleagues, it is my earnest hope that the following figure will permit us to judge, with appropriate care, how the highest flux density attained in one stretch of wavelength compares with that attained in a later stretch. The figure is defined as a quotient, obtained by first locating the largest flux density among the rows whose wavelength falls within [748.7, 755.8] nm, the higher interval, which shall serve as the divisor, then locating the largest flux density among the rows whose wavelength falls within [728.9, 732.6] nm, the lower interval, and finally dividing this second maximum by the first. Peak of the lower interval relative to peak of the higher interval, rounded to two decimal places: 1.06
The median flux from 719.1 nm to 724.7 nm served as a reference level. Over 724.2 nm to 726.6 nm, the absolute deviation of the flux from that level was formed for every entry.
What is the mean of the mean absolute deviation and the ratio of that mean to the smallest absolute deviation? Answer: 12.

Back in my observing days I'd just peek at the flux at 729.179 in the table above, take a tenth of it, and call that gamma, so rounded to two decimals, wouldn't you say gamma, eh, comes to 0.62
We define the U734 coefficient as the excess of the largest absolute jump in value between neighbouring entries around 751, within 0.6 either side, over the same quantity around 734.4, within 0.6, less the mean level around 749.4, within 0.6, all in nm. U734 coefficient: -6.0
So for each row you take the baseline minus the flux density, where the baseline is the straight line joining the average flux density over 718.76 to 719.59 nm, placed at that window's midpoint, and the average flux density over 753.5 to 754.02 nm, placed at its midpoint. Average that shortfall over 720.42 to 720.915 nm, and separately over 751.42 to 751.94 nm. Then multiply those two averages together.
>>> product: 0.137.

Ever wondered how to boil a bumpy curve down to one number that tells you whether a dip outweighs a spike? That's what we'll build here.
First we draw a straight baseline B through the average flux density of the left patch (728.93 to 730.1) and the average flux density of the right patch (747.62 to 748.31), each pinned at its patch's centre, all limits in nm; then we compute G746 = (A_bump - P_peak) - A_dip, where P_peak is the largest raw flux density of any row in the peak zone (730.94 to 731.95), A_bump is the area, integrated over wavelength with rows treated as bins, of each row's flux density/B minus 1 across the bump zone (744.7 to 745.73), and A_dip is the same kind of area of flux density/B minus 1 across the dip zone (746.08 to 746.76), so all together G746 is -6.0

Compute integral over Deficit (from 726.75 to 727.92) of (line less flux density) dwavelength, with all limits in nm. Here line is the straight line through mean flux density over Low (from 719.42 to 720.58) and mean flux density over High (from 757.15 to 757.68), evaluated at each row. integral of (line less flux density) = -0.30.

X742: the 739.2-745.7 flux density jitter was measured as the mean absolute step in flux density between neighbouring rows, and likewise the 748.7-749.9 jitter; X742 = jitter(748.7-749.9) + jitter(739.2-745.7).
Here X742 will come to 0.61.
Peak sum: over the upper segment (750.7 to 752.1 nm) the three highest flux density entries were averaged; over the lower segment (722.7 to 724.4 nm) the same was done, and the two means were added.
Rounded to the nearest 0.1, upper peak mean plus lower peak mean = 12.5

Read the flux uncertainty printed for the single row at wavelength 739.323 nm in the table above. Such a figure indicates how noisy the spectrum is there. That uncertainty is 0.52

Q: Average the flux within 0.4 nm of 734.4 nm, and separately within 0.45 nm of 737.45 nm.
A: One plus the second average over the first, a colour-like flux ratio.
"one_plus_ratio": 1.96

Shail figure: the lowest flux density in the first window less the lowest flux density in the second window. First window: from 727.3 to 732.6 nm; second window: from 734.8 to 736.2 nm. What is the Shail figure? -0.5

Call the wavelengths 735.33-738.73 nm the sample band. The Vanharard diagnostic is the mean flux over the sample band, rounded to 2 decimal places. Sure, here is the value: 5.88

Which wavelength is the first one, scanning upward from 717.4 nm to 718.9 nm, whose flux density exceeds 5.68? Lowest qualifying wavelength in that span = 717.520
